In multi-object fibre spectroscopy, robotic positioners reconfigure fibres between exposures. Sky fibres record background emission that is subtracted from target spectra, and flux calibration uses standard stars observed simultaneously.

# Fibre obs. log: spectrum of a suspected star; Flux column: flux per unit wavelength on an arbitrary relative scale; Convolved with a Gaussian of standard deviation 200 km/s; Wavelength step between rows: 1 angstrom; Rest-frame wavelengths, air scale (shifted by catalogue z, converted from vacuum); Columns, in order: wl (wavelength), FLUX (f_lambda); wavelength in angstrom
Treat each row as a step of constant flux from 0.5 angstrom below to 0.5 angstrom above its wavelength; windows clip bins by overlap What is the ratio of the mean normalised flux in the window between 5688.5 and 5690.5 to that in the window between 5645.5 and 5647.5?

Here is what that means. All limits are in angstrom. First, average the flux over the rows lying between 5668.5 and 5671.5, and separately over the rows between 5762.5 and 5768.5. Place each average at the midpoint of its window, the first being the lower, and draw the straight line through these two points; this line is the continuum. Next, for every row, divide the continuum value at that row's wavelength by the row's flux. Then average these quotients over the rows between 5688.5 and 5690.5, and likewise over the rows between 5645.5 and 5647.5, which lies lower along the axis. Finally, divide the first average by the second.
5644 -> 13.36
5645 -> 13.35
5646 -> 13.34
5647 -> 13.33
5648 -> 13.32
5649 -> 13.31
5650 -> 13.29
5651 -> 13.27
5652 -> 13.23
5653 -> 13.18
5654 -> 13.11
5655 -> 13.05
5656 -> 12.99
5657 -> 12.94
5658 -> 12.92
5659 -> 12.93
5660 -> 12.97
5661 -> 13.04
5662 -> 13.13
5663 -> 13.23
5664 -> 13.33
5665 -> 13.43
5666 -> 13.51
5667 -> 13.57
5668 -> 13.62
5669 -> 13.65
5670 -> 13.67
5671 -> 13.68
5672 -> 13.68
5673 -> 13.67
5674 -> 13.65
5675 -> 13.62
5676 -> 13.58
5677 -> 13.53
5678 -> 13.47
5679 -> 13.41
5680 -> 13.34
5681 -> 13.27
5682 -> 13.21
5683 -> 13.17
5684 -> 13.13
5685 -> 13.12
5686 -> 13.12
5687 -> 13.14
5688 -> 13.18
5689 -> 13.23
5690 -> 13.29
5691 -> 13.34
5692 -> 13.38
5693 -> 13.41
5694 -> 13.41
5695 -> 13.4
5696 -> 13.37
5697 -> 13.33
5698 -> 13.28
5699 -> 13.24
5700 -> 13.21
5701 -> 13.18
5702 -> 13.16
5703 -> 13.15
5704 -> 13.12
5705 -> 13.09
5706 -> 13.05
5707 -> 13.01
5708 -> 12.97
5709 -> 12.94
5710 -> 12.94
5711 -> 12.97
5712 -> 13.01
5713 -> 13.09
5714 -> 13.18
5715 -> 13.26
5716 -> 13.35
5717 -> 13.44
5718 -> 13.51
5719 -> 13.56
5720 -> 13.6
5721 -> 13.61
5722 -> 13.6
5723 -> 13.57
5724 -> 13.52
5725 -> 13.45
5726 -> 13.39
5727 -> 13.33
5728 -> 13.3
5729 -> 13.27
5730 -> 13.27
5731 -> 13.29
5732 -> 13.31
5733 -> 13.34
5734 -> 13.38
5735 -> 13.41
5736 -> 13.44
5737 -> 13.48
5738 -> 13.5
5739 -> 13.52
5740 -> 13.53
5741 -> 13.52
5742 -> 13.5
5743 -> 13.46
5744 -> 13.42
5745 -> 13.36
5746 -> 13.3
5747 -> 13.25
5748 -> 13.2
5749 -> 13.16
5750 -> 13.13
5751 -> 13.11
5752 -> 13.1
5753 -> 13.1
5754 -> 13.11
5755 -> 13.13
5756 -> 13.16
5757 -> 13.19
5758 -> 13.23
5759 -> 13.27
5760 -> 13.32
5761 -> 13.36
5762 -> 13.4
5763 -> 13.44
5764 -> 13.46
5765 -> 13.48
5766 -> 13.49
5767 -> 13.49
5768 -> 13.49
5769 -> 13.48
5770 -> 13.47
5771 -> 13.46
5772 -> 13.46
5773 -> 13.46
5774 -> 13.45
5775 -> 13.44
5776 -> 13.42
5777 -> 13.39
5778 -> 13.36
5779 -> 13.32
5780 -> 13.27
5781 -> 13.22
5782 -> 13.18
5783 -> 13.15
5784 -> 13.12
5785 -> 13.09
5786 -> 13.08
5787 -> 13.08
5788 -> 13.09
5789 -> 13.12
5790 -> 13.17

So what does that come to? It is 1.00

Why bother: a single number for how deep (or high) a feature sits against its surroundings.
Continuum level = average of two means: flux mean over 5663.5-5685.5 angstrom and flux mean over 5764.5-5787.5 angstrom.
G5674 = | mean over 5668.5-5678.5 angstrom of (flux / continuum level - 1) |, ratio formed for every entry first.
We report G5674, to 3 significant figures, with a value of 0.0160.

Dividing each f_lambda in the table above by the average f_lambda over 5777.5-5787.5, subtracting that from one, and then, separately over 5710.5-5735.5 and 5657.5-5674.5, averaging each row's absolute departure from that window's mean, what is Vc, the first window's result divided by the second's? 0.5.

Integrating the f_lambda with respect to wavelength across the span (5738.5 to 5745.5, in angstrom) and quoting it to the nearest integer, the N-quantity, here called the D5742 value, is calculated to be 94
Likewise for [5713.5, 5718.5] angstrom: 67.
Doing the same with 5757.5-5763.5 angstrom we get 80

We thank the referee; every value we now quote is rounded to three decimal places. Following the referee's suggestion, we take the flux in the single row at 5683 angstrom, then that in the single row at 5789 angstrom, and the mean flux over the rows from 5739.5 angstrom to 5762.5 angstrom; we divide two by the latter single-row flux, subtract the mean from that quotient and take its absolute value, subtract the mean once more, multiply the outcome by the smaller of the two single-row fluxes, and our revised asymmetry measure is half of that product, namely -1.000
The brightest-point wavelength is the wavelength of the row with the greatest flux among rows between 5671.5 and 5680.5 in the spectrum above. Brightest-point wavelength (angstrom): 5672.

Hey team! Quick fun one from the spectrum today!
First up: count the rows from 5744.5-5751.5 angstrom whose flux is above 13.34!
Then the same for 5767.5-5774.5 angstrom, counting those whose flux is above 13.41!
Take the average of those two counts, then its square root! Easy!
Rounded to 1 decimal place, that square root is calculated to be 2.0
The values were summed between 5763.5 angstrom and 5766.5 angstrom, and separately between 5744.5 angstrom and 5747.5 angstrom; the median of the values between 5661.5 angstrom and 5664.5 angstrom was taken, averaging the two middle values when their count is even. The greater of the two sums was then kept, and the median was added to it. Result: 53.7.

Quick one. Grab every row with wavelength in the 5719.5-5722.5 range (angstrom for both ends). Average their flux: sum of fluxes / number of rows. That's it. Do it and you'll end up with 13.6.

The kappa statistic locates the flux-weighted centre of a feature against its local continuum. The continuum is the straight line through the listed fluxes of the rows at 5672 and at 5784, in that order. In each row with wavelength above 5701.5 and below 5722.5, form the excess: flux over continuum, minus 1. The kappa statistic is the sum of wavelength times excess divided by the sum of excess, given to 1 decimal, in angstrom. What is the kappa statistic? 5707.0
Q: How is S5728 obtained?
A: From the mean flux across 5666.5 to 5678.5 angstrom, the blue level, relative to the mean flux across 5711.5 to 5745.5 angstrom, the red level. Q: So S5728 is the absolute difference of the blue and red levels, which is 0.21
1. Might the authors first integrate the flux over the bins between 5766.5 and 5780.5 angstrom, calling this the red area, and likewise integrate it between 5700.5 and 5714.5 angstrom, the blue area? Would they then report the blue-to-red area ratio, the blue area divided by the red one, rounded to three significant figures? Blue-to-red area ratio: 0.973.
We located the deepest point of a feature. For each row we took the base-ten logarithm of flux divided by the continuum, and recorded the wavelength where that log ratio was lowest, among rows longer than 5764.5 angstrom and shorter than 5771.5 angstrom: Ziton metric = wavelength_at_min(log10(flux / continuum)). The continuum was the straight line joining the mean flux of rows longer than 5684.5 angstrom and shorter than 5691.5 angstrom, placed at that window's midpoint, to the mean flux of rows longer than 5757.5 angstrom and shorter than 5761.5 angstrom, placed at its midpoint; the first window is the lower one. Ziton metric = 5771 angstrom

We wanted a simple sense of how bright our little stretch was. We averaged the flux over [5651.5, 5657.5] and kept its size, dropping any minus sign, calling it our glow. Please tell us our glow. 13.08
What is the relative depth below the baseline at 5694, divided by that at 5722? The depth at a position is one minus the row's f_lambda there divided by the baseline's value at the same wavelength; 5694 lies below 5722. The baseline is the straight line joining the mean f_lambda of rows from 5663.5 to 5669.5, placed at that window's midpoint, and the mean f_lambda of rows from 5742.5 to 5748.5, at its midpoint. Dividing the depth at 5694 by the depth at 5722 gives -0.2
